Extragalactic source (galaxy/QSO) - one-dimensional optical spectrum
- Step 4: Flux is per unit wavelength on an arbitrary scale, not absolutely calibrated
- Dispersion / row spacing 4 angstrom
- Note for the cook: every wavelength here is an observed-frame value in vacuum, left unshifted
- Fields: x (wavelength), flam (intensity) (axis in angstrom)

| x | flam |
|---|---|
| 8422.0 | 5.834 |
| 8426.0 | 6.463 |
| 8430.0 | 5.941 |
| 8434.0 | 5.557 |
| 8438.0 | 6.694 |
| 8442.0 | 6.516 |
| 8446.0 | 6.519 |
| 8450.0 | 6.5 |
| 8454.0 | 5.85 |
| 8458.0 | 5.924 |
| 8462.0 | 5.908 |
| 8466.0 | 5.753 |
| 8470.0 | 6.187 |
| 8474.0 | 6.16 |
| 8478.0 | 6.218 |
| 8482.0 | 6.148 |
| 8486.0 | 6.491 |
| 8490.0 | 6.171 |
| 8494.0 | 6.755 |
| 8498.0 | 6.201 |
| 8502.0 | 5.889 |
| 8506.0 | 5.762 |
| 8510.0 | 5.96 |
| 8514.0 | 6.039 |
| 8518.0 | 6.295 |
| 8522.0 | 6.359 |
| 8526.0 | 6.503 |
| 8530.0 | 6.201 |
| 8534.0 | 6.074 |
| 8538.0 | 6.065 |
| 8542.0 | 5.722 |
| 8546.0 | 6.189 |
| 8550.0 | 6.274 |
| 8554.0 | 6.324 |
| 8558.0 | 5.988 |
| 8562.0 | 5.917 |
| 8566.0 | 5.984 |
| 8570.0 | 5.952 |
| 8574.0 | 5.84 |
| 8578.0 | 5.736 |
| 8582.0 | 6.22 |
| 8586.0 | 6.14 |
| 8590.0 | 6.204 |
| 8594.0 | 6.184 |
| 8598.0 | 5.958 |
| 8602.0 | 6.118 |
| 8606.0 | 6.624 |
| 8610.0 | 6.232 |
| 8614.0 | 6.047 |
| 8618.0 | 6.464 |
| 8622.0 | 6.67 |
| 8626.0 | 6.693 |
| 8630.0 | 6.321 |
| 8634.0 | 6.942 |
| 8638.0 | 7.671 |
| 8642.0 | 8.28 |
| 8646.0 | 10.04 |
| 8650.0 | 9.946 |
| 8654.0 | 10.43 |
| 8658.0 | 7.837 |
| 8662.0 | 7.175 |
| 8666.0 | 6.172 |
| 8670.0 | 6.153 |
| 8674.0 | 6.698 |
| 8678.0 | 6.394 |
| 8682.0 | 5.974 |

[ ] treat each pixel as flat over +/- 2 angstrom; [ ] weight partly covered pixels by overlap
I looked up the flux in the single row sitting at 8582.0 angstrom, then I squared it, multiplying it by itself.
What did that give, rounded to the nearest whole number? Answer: 39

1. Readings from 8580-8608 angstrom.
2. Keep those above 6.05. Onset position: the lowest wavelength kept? 8582.0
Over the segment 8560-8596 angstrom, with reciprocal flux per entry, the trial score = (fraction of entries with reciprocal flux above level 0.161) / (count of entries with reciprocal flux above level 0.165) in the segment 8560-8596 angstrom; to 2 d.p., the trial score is 0.18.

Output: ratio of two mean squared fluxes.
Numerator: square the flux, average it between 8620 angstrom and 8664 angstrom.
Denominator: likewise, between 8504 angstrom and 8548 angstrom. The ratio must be 1.77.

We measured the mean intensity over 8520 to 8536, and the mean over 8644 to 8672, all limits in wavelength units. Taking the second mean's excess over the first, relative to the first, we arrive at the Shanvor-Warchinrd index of 0.31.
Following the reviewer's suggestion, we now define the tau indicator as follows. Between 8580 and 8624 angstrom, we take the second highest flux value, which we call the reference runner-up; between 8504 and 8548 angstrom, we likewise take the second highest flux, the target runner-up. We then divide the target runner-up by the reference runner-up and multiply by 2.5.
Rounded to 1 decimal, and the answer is 2.4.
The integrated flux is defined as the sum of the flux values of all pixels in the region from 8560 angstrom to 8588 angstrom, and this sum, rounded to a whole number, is 42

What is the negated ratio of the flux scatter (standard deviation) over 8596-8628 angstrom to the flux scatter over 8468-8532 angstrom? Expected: -1.2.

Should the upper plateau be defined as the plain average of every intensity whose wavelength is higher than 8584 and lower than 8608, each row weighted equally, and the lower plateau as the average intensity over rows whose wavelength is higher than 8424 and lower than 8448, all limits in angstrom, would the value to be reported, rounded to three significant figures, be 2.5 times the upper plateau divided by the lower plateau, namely 2.47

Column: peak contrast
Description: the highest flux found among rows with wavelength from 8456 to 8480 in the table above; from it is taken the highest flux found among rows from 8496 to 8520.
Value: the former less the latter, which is 0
